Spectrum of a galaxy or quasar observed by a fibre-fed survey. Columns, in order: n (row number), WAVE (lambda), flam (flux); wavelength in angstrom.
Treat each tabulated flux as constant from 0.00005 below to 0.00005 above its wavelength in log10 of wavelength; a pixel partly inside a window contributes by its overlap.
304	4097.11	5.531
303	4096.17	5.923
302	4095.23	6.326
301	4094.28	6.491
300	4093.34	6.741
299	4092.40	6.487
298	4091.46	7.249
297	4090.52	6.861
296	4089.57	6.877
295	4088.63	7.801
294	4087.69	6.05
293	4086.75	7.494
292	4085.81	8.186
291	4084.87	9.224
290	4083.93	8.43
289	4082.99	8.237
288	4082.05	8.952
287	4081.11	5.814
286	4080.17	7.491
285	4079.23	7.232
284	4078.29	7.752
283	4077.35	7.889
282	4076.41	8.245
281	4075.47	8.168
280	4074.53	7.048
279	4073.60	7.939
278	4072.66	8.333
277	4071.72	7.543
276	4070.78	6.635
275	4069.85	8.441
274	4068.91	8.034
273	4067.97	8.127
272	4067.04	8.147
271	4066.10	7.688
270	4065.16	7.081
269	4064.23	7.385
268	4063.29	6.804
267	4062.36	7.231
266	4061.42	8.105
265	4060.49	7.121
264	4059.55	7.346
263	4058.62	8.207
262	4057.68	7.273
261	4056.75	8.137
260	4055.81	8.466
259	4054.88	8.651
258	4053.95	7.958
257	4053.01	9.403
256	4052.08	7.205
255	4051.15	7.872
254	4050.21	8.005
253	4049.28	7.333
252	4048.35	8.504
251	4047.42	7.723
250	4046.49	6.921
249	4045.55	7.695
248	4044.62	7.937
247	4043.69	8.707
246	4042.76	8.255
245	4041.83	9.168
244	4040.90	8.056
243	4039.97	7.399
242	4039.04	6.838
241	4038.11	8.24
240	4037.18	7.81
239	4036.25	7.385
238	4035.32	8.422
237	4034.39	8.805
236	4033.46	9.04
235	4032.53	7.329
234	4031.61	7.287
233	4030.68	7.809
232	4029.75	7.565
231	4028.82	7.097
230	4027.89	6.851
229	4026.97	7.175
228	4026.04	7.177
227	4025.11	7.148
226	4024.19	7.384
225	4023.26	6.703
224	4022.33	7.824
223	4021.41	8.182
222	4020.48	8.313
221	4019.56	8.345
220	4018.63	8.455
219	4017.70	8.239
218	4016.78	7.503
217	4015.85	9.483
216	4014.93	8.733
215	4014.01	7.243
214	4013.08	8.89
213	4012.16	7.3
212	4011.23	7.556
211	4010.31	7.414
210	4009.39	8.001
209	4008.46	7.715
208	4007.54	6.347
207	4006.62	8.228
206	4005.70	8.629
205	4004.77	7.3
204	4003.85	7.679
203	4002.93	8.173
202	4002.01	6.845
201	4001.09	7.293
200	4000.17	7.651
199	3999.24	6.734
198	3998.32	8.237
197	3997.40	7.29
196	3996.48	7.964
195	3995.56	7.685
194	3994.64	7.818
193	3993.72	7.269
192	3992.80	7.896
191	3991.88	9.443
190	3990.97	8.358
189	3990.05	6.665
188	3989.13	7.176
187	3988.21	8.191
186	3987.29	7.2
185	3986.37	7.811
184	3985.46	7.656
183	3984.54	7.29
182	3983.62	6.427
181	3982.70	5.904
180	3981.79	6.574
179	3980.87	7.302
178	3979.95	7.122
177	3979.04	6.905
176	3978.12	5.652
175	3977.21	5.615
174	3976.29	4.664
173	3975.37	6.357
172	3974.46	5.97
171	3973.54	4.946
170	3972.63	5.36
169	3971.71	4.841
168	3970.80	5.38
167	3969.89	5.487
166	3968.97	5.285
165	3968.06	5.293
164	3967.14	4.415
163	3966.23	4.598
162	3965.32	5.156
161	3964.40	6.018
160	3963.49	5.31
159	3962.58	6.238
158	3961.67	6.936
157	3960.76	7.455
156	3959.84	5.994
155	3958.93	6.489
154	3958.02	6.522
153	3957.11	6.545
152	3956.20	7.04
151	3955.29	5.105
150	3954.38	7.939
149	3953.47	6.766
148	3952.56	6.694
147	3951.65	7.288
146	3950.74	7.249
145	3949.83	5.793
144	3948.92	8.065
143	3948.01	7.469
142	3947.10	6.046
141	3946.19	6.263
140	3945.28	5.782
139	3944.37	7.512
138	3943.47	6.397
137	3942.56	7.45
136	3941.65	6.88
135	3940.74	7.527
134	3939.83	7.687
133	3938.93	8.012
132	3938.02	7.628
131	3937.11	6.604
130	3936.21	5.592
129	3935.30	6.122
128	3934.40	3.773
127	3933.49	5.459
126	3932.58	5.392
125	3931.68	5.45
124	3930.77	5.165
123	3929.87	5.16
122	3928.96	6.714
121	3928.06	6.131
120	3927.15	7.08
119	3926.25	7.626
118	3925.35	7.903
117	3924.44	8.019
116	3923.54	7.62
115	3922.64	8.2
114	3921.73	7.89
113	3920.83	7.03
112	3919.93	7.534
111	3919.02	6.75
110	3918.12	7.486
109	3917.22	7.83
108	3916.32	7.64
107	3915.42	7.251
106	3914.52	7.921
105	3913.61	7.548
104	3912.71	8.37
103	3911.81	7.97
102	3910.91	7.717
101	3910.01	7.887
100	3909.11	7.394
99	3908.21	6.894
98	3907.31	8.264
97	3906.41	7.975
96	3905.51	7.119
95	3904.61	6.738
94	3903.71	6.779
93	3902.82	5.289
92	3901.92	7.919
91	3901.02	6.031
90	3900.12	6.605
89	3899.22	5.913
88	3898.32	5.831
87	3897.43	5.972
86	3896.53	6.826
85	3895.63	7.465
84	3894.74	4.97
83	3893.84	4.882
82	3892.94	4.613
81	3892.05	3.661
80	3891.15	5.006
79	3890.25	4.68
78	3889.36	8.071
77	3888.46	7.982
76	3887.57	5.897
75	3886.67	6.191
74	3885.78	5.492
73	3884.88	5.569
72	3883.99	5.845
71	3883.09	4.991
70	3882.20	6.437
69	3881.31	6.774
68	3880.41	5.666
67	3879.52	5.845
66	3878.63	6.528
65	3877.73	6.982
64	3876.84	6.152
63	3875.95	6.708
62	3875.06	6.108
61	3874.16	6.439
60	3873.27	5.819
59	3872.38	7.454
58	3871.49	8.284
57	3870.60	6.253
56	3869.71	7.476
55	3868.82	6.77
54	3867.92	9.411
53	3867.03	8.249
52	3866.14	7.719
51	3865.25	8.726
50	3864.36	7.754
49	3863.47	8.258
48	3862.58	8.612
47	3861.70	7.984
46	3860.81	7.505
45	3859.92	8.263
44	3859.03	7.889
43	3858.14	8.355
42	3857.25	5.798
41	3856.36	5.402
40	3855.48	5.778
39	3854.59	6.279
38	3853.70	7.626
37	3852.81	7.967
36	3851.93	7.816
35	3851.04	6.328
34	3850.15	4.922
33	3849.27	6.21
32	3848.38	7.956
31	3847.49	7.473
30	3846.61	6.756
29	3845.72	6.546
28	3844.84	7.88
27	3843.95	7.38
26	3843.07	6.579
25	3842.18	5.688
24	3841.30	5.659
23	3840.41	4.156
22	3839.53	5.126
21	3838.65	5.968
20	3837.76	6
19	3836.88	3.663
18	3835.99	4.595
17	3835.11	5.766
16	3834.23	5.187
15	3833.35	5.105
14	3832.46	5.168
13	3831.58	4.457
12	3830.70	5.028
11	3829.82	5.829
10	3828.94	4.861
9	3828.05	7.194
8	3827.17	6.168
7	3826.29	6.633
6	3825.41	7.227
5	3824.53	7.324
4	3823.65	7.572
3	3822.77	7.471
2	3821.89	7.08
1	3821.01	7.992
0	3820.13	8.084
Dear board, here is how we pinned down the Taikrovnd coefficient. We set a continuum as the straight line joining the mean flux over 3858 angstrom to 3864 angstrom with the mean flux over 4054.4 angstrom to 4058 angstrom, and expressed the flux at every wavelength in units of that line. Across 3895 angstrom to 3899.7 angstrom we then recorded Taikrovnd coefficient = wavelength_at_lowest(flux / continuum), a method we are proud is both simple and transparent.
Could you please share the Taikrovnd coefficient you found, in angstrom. 3898.32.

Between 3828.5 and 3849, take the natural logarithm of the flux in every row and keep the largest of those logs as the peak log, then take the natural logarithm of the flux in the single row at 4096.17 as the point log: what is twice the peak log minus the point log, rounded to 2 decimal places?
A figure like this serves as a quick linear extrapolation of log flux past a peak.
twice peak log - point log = 2.37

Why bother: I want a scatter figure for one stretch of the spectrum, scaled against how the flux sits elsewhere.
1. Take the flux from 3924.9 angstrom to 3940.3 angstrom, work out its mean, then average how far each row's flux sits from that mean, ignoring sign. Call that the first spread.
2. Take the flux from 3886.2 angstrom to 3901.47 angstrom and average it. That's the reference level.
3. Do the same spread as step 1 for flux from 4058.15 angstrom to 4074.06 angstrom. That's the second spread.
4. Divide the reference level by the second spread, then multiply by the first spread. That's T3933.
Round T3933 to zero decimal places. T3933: 12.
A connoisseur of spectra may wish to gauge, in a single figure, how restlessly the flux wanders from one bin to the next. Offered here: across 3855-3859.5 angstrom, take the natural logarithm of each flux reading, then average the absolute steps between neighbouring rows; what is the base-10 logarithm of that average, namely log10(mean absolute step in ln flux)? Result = -0.85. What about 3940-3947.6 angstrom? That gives -0.91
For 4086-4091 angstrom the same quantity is -0.83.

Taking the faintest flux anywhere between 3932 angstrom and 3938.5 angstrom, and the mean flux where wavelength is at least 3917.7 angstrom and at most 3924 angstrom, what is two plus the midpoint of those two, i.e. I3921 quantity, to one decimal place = 7.6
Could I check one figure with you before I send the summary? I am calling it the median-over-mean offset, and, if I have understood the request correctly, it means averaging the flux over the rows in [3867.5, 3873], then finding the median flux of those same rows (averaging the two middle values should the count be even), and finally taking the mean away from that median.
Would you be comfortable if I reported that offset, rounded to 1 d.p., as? -0.1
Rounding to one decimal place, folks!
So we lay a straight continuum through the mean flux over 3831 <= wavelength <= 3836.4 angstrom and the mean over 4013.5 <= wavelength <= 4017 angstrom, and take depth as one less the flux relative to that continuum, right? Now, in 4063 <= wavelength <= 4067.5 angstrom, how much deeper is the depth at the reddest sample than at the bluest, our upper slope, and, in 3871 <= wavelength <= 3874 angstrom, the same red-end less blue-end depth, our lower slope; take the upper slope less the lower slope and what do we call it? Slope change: -0.6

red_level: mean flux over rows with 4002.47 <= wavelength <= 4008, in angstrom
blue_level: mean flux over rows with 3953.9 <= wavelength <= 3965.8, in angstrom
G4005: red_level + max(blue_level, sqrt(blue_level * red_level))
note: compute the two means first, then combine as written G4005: 14.7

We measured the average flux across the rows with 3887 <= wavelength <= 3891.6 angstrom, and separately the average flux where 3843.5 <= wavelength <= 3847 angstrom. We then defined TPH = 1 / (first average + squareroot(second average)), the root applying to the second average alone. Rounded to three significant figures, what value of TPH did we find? 0.111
